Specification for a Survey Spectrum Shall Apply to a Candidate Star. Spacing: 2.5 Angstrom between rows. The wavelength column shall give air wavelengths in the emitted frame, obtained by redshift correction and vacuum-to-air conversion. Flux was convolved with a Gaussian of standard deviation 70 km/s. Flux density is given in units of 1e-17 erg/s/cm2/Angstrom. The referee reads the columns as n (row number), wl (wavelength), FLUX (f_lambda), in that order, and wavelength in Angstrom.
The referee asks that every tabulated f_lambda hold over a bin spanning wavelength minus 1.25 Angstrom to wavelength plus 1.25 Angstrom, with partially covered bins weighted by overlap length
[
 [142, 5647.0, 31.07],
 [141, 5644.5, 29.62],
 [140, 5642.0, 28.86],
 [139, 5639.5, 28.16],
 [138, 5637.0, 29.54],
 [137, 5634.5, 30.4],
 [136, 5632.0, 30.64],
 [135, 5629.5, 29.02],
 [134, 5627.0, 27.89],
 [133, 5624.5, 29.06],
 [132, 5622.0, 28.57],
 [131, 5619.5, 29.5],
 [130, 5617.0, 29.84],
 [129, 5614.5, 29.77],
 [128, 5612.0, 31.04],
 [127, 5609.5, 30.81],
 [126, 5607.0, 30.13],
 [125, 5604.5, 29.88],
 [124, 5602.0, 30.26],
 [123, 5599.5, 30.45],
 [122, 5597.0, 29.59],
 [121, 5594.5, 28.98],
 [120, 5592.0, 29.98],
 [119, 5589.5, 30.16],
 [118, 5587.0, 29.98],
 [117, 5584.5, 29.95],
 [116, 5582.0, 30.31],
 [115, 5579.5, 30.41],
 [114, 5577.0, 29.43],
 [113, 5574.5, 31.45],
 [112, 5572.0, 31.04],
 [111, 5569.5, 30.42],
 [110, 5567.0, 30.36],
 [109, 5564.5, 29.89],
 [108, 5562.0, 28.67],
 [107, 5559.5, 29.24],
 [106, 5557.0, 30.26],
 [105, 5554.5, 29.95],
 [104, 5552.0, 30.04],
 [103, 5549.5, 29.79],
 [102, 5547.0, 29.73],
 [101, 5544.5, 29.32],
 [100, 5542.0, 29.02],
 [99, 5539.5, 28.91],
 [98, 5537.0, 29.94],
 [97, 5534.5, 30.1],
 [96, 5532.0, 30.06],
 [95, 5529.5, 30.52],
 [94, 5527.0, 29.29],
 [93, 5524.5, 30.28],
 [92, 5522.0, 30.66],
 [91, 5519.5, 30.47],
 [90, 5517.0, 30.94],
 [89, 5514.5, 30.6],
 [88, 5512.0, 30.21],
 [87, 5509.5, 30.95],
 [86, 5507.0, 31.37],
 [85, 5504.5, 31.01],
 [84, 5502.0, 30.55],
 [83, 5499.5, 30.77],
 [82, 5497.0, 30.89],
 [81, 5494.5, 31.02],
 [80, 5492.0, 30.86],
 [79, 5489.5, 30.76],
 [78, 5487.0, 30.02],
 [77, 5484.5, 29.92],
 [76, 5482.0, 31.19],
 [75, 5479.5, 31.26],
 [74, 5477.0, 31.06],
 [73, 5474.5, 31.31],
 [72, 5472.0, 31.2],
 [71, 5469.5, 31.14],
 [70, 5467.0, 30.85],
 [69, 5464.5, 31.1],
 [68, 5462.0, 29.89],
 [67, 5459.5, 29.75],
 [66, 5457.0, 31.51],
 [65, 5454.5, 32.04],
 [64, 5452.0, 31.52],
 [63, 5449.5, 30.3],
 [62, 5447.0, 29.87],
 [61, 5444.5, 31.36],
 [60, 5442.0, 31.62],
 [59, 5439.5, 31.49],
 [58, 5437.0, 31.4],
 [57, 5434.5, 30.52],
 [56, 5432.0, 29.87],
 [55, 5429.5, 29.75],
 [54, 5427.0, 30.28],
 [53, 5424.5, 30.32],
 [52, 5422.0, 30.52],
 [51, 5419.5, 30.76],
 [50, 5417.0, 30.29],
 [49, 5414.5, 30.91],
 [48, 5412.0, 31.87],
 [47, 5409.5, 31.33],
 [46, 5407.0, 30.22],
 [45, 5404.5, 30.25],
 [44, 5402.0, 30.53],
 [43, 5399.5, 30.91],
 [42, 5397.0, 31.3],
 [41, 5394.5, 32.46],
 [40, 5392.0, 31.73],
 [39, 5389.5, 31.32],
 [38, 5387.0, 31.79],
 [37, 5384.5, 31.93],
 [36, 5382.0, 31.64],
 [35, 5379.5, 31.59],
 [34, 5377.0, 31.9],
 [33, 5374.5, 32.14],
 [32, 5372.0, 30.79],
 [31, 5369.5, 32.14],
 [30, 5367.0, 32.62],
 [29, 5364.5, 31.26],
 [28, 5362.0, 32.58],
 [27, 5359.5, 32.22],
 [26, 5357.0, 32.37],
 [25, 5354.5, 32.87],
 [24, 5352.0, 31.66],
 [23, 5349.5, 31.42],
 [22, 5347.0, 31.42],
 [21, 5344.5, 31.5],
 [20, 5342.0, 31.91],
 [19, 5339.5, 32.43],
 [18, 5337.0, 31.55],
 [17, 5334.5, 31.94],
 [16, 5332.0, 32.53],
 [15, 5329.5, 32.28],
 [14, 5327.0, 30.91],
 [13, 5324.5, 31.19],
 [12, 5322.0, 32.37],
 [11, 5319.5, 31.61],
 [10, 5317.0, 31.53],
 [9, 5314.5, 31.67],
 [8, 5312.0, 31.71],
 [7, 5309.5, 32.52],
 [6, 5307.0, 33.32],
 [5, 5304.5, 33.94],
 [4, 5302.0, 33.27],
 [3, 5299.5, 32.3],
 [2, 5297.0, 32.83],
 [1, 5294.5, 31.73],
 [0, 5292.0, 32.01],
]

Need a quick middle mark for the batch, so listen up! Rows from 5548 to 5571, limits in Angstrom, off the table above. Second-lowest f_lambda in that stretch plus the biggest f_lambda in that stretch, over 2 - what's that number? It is 29.8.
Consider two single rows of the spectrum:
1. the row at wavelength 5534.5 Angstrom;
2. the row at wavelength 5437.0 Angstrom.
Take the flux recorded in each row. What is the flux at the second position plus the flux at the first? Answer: 61.5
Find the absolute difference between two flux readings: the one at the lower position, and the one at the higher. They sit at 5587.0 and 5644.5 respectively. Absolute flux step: 0.36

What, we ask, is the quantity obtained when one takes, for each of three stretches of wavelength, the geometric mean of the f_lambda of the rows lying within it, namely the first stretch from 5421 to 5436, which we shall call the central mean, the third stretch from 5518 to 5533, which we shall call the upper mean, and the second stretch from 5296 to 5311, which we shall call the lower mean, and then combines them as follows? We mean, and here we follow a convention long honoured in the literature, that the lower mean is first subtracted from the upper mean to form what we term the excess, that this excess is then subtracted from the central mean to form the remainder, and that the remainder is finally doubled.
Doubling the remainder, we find 66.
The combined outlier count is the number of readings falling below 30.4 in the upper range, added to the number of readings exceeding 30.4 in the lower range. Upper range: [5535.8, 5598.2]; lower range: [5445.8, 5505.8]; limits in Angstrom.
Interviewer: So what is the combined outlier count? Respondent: 39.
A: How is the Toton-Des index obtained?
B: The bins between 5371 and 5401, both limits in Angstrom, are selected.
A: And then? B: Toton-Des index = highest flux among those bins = 32.46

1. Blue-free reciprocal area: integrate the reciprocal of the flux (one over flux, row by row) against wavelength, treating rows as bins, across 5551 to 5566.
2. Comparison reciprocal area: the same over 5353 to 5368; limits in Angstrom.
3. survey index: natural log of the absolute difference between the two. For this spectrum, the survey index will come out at -3.2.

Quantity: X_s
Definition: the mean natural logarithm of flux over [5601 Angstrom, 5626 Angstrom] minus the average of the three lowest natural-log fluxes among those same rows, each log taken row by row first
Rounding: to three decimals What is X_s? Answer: 0.028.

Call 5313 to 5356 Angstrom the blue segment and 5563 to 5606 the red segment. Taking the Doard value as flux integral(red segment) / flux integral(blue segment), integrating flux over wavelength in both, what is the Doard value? 0.95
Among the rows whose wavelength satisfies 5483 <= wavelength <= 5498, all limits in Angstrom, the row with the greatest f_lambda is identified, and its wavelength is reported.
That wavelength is 5494.5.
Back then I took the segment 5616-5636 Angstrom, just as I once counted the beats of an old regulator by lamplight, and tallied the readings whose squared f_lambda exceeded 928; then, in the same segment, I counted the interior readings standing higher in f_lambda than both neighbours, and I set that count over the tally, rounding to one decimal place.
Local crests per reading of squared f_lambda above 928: 2.0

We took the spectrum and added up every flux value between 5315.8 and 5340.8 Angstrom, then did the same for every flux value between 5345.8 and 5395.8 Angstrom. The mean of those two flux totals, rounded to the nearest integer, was 478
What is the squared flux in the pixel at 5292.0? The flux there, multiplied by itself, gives 1025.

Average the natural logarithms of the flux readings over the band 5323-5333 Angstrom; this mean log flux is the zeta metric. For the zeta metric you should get 3.46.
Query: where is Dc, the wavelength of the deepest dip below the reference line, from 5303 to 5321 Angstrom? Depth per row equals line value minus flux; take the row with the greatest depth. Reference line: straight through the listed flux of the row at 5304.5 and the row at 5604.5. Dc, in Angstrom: 5317.0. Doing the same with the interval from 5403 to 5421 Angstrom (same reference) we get 5404.5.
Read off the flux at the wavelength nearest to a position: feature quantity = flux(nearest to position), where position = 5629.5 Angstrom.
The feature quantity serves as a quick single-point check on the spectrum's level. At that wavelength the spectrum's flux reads 29.02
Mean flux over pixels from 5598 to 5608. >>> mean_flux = 30.2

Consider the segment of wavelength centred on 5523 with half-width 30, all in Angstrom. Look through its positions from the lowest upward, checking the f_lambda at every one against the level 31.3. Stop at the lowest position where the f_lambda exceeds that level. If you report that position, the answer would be 5507.0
